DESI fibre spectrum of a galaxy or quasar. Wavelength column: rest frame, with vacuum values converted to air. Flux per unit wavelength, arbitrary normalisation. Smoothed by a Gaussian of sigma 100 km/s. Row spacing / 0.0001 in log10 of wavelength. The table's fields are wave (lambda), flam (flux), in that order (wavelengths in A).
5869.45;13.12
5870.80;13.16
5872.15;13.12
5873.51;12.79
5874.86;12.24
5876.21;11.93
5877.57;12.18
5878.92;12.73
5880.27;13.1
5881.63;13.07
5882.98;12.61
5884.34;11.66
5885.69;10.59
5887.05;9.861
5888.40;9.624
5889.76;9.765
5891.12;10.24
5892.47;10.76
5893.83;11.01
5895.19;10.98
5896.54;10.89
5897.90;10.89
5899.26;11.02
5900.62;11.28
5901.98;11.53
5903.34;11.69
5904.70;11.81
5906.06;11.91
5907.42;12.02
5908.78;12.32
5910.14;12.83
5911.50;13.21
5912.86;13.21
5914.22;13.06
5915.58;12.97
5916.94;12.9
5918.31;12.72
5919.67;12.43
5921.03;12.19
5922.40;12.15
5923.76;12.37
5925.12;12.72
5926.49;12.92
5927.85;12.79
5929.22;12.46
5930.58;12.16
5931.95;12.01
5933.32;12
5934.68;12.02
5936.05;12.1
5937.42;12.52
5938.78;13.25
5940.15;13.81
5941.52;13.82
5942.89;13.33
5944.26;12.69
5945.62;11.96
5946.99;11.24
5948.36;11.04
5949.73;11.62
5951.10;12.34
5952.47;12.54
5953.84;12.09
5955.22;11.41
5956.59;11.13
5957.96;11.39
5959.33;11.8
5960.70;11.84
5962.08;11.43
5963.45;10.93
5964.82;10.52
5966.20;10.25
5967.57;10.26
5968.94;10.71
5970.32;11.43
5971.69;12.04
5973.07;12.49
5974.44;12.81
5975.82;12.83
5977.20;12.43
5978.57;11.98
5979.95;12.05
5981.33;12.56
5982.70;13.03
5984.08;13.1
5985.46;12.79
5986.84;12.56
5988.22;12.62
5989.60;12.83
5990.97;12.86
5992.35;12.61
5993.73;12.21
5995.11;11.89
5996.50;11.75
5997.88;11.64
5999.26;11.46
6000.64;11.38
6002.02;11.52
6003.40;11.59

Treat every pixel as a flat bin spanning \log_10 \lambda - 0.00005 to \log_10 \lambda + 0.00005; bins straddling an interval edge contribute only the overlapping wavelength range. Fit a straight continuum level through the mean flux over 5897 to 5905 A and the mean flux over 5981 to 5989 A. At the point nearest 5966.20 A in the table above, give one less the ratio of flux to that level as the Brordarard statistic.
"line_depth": 0.18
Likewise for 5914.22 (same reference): -0.13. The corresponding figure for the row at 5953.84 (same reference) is 0.01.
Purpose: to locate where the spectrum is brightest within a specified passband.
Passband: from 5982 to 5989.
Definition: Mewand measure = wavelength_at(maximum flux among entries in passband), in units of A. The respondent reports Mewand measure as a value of 5984.08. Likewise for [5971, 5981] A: 5975.82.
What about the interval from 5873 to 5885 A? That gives 5880.27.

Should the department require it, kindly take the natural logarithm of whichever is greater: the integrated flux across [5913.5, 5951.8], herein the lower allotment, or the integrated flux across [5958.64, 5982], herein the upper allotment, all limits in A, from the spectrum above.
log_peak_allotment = 6.2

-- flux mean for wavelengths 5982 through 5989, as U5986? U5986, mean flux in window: 12.8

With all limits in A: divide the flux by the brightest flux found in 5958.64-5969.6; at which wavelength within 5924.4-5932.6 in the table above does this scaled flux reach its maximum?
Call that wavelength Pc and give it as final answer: 5926.49 A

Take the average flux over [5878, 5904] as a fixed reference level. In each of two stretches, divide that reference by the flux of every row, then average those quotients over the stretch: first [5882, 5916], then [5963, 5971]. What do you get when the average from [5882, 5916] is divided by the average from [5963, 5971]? 0.93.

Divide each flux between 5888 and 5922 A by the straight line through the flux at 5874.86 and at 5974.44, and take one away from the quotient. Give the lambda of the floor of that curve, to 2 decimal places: 5888.40 A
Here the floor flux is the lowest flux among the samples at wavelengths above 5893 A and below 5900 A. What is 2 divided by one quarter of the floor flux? 0.73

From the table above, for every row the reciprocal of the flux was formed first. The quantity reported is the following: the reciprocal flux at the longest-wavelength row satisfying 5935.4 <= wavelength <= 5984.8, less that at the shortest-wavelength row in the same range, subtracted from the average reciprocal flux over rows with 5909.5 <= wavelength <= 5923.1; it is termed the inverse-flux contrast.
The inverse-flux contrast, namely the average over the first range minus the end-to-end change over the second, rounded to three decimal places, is 0.085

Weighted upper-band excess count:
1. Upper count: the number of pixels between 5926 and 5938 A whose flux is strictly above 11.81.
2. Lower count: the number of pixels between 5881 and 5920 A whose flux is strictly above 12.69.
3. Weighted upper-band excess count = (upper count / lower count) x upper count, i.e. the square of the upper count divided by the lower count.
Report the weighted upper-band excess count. 10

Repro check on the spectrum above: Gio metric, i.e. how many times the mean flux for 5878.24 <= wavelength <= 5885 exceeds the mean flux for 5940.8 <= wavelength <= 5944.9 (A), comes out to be 0.95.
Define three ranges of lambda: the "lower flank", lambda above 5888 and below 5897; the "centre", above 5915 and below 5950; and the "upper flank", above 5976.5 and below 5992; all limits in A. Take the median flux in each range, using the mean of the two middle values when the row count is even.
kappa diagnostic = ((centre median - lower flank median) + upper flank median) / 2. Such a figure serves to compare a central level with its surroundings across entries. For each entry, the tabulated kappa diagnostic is 7.2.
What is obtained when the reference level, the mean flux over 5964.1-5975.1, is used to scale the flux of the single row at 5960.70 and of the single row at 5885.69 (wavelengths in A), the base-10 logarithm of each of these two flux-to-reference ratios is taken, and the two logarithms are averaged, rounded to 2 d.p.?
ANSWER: 0.00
